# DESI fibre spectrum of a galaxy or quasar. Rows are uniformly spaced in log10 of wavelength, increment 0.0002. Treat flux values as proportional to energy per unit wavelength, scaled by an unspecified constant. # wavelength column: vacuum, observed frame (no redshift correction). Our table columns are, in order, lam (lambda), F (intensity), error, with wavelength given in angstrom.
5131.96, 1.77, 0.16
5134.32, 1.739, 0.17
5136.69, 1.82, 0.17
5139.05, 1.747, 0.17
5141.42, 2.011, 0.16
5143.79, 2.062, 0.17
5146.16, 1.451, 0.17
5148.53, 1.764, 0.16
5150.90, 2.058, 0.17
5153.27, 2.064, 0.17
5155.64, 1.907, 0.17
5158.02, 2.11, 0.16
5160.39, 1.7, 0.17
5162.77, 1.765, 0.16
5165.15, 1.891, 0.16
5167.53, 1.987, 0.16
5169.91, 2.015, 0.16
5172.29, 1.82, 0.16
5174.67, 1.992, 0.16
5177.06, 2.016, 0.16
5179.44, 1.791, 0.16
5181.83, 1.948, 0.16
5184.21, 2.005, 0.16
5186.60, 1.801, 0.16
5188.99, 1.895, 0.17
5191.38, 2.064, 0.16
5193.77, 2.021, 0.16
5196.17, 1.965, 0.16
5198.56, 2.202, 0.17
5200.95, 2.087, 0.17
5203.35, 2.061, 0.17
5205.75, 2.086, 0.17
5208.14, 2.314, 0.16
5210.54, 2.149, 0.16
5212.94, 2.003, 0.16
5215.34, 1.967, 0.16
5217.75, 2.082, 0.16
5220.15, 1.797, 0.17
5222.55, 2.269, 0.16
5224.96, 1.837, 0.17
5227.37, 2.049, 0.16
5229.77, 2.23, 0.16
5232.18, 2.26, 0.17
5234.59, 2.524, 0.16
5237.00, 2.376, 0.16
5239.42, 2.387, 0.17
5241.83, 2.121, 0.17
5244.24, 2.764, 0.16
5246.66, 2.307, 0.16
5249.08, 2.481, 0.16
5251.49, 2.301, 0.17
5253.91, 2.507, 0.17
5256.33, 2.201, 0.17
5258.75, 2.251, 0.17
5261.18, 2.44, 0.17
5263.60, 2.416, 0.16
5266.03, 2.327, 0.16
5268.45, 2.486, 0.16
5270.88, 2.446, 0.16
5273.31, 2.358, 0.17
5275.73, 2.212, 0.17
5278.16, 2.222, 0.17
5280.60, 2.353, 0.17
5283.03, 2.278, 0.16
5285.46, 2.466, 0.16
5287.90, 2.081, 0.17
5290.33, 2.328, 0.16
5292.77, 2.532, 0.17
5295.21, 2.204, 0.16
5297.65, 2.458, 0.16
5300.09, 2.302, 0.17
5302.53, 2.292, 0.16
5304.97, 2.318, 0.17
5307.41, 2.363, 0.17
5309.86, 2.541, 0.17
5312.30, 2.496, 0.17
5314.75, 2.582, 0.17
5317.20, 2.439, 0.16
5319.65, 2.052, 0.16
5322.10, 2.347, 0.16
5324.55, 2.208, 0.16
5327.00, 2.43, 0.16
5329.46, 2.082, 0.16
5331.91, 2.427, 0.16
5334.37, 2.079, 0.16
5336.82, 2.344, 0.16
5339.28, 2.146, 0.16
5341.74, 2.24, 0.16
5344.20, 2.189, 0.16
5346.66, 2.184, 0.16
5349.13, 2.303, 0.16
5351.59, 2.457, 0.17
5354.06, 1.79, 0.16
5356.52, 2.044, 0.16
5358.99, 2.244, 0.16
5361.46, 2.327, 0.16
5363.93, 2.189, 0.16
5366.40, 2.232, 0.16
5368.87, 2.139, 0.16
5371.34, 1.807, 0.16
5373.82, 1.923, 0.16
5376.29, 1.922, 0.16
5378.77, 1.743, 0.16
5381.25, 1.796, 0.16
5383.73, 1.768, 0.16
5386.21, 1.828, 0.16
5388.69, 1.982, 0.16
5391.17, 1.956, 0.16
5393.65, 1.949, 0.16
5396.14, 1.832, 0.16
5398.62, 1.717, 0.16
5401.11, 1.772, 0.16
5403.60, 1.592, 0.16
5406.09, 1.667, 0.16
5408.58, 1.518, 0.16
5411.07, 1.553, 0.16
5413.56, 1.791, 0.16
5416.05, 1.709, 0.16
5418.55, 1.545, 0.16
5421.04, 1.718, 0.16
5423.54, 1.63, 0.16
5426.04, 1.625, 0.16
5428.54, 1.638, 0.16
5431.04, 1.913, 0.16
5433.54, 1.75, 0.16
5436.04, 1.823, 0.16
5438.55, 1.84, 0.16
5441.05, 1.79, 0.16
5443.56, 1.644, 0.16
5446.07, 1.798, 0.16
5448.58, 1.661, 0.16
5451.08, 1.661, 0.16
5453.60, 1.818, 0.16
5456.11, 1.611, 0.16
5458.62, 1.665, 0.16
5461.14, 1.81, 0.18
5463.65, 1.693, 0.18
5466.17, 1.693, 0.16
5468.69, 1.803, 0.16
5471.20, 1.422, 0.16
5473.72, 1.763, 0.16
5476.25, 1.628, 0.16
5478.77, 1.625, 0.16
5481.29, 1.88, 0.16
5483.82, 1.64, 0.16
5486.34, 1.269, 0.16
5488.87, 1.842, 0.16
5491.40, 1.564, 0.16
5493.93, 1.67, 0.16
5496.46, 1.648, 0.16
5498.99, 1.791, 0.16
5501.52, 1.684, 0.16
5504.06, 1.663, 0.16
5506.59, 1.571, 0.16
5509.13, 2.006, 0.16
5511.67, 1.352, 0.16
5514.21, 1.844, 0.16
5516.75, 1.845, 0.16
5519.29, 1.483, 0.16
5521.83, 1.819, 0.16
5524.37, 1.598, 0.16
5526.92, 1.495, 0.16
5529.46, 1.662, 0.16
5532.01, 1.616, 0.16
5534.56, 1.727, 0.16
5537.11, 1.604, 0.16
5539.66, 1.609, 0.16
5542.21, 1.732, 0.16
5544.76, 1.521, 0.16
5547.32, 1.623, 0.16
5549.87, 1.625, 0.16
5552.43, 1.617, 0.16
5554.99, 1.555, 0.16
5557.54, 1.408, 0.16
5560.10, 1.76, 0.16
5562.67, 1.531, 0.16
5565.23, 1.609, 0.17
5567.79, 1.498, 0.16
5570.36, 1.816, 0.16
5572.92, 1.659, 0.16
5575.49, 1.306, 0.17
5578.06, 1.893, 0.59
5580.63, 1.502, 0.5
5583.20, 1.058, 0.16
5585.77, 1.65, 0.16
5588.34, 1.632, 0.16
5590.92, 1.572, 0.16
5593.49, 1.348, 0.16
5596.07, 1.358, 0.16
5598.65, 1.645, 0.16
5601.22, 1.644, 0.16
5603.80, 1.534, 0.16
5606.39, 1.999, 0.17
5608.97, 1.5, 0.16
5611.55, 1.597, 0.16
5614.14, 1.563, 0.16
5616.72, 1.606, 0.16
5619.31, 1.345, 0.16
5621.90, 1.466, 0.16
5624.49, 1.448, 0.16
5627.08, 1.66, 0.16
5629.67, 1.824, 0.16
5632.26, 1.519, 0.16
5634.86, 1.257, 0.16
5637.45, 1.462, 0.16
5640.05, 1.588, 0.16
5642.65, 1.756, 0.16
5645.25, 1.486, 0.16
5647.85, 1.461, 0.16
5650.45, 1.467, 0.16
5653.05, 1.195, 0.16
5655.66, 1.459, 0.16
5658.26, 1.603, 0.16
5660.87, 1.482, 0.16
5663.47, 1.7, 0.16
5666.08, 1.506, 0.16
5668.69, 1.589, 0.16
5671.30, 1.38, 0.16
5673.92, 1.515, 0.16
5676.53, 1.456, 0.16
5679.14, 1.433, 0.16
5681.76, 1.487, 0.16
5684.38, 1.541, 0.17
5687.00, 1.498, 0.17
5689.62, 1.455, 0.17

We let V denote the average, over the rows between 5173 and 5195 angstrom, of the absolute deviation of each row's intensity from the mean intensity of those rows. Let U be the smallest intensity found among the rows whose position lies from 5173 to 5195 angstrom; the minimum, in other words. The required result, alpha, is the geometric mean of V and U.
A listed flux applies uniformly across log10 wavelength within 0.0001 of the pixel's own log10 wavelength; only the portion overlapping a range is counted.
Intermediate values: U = 1.791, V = 0.08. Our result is 0.38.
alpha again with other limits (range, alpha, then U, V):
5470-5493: 0.42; 1.269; 0.14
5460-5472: 0.39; 1.422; 0.10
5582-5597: 0.44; 1.058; 0.18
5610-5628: 0.35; 1.345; 0.09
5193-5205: 0.35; 1.965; 0.06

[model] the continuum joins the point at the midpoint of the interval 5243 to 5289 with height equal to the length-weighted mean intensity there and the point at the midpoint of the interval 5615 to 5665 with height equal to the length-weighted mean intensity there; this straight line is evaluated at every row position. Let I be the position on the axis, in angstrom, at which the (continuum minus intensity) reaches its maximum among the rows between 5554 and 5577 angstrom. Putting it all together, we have 5575.49 angstrom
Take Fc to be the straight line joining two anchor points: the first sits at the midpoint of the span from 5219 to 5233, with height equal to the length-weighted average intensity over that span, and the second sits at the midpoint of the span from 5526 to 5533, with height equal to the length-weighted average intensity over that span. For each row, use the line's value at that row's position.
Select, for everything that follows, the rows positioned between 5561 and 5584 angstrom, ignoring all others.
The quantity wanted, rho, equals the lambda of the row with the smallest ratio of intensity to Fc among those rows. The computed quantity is 5583.20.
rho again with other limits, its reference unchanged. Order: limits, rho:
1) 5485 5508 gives 5486.34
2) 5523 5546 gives 5526.92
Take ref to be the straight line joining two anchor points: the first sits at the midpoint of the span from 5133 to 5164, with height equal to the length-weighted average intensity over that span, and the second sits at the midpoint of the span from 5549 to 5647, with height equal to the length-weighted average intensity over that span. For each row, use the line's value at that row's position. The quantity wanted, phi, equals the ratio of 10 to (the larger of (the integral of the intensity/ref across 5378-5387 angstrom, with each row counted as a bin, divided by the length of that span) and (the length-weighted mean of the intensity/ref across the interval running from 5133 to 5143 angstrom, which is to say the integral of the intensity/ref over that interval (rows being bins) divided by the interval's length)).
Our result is 9.6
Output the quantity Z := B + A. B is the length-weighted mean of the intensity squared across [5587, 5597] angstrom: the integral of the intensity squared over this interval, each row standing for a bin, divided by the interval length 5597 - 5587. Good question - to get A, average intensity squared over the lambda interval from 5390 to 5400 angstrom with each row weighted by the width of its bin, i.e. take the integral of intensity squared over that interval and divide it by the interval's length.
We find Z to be 5.7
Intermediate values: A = 3.5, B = 2.2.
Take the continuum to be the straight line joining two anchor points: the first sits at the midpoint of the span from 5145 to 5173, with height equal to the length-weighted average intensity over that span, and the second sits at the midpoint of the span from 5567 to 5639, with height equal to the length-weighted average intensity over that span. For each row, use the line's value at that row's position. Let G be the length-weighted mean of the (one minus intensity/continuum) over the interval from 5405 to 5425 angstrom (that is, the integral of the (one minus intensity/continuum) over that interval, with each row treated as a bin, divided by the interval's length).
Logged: 0.03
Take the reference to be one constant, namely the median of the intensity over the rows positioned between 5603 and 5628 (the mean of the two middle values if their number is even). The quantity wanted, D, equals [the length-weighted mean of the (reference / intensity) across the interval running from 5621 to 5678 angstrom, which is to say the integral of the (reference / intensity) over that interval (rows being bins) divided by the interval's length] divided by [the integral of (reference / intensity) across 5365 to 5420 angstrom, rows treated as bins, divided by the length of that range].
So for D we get 1.19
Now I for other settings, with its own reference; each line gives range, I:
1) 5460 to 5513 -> 5486.34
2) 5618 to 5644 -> 5634.86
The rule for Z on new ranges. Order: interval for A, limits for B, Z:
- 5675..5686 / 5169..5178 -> 6.0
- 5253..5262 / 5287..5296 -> 10.8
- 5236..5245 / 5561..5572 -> 8.4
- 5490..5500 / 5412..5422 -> 5.6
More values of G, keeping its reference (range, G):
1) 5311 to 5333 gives -0.33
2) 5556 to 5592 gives 0.00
